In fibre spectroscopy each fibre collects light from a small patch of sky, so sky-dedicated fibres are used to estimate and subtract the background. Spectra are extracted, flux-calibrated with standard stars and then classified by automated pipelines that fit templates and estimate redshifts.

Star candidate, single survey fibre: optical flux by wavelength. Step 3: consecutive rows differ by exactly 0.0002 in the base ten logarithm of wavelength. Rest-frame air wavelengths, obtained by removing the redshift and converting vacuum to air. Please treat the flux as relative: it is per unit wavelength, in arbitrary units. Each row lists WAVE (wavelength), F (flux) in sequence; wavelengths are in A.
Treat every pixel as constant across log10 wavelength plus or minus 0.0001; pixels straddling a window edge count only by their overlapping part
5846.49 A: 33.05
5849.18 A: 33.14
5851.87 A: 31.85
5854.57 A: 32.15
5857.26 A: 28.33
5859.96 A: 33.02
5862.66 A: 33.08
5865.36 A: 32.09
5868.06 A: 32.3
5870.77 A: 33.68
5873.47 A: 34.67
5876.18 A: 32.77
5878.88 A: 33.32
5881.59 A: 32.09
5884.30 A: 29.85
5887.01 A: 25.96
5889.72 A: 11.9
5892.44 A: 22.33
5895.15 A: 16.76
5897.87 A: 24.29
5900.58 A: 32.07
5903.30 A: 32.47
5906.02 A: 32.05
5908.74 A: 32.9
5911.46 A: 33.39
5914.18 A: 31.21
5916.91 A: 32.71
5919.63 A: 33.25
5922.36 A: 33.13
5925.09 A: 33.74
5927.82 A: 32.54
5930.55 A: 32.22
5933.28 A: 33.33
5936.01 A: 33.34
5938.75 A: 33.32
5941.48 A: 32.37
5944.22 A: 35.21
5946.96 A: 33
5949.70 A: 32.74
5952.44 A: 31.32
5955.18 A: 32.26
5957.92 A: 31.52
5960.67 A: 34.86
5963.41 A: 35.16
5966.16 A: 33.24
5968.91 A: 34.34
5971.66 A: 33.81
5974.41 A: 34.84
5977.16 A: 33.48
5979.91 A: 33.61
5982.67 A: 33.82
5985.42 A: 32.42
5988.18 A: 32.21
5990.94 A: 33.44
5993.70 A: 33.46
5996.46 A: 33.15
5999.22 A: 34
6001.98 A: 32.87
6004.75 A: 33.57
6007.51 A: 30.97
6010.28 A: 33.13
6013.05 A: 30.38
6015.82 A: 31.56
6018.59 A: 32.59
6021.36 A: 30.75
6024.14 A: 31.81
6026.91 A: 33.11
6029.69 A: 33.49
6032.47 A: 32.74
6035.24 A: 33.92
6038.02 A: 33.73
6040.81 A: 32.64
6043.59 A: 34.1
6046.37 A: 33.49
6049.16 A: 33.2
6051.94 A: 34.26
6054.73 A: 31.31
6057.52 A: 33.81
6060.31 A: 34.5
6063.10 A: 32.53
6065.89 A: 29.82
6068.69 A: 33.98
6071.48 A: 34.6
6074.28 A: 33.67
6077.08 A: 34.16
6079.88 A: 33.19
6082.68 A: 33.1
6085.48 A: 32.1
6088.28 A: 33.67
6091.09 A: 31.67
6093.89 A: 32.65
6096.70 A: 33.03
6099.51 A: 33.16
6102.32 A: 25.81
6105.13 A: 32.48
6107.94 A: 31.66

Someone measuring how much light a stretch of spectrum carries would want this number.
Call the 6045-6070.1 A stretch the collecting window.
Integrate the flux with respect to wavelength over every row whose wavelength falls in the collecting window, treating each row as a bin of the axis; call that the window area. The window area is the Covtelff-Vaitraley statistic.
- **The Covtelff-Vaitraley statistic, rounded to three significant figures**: 828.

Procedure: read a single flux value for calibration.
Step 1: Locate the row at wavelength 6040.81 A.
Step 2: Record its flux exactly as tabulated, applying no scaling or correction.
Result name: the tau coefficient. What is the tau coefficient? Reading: 32.64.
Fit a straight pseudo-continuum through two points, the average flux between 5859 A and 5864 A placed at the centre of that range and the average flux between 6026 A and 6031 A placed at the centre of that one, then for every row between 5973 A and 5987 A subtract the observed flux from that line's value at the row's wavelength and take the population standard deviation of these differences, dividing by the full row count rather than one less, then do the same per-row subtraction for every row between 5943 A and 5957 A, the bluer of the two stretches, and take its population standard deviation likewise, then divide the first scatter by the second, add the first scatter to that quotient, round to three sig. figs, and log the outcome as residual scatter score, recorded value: 1.38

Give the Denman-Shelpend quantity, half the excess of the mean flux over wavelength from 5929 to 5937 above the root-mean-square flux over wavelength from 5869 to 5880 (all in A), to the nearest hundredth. -0.33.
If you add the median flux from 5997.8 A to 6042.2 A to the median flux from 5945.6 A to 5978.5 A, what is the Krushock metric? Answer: 66.2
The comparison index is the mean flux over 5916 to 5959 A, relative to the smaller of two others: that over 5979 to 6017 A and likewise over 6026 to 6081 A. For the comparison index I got 1.00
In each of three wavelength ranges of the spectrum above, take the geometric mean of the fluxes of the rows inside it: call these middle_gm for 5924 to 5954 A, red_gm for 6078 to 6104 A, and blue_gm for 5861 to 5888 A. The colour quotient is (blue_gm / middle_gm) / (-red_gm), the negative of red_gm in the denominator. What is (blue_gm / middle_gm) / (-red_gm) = -0.0302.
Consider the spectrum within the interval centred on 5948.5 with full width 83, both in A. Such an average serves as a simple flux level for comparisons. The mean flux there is 33.2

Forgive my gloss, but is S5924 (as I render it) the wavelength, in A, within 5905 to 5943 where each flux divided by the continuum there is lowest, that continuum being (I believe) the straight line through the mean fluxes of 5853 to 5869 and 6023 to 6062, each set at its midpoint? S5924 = 5914.18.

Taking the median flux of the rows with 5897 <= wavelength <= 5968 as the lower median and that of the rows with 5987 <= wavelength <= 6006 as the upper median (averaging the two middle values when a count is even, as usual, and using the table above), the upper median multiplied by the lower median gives 1098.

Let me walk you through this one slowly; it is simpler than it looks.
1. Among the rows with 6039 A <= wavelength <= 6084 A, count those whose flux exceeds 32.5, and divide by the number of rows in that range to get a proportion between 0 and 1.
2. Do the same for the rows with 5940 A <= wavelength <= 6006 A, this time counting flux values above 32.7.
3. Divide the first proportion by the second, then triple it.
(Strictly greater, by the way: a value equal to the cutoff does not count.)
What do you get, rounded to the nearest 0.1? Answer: 3.5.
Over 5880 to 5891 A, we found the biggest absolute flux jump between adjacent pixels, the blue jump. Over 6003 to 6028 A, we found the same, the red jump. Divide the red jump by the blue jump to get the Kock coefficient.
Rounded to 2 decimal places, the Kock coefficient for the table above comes 0.20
